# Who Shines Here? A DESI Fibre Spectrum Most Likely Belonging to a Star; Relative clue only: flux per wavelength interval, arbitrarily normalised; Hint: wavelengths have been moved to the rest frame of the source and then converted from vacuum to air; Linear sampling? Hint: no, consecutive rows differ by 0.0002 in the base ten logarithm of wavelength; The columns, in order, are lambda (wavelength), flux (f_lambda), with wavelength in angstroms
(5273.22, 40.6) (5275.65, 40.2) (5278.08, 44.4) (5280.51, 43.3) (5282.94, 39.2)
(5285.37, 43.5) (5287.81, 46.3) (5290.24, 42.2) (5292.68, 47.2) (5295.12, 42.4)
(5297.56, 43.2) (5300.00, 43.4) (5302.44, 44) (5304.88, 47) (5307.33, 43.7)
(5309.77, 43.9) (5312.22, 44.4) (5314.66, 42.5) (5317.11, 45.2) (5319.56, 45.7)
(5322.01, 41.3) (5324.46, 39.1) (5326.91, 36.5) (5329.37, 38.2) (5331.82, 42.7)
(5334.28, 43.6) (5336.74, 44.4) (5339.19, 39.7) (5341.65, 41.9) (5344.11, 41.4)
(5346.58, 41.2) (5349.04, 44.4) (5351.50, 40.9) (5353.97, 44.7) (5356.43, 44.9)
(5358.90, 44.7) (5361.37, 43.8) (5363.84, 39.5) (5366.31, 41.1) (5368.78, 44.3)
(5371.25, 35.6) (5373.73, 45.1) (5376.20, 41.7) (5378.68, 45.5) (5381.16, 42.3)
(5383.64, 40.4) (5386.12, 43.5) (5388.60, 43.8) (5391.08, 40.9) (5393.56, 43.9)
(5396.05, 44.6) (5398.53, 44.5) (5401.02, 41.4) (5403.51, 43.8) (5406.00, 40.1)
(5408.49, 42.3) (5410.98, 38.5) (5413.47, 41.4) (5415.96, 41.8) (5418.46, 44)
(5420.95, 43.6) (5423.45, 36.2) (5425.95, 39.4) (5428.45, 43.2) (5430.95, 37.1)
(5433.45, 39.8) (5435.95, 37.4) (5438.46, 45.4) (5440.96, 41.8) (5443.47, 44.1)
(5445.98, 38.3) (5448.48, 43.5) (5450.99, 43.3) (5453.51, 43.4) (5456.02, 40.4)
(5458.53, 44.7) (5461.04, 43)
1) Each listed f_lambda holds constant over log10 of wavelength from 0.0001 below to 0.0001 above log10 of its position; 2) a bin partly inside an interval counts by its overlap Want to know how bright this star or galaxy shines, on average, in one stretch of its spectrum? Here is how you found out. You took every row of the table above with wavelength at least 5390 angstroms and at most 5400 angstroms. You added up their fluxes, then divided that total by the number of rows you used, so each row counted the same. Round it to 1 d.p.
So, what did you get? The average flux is 43.5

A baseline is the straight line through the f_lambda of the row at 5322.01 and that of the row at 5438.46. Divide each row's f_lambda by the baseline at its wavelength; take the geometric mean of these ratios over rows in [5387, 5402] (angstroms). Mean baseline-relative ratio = 0.984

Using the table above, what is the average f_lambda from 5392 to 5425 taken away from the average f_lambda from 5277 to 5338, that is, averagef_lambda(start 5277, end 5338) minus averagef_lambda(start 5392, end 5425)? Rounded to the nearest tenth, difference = 1.1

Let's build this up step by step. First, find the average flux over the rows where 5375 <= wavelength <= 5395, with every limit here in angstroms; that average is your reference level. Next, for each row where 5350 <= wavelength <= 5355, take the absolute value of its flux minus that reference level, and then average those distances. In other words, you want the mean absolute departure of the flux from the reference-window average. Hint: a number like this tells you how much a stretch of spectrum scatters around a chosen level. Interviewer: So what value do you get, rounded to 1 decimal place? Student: 1.9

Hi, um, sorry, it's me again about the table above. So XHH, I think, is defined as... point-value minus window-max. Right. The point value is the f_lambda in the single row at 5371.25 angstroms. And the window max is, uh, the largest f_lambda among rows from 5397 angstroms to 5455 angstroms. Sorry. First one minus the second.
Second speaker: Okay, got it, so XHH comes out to -9.8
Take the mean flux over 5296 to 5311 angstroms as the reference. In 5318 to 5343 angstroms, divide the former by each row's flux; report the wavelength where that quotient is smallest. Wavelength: 5319.56 angstroms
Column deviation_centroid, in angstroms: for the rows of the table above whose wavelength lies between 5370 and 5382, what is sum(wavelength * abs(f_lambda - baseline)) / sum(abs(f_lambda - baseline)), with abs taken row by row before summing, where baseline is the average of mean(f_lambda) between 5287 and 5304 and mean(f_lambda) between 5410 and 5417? 5373.8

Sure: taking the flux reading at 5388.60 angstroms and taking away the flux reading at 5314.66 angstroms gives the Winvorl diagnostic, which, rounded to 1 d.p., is 1.3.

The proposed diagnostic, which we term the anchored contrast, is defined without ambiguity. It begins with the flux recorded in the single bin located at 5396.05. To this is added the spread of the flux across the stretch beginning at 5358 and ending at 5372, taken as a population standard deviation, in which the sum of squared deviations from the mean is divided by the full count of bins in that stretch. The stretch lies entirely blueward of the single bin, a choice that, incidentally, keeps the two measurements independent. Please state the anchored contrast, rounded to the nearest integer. 48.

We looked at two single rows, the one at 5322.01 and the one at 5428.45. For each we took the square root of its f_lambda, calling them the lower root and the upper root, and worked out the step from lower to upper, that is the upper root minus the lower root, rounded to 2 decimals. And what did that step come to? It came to 0.15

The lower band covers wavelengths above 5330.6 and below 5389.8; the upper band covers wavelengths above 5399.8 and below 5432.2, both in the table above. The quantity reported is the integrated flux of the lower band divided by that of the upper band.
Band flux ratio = 1.9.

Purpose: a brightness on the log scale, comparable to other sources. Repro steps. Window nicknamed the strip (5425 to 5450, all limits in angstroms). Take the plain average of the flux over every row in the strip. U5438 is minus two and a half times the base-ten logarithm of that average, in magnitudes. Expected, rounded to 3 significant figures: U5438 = -4.03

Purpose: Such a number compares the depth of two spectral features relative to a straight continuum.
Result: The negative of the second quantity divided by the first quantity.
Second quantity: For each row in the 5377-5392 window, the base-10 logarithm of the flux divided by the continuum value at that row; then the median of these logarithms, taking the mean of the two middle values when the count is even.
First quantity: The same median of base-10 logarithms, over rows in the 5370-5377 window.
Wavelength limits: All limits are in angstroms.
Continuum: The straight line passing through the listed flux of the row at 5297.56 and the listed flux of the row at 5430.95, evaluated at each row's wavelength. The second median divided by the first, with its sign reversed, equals -1.7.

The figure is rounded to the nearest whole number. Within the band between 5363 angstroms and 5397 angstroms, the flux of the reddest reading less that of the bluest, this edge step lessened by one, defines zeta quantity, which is 4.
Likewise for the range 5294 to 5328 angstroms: -7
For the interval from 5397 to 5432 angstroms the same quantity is -8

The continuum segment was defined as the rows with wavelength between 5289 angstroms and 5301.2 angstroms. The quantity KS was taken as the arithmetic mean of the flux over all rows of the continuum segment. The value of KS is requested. 43.7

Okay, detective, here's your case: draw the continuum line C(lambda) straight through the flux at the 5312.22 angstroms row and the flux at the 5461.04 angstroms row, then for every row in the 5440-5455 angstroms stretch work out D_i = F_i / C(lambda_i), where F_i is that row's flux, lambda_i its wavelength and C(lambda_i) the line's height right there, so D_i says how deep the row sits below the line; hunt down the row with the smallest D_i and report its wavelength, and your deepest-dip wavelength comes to 5445.98 angstroms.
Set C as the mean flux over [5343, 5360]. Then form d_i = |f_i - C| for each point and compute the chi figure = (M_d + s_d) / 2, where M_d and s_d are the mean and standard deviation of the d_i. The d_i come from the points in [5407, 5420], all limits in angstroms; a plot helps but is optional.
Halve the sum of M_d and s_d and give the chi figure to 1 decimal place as 1.7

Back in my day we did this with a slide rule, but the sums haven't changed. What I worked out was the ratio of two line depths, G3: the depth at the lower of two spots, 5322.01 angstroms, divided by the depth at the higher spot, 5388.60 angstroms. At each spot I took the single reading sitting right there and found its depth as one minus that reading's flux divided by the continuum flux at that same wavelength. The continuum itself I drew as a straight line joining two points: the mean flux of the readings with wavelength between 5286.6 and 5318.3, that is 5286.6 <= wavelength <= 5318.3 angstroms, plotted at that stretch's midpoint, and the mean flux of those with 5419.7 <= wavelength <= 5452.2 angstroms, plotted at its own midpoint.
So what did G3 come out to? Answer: -1.5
